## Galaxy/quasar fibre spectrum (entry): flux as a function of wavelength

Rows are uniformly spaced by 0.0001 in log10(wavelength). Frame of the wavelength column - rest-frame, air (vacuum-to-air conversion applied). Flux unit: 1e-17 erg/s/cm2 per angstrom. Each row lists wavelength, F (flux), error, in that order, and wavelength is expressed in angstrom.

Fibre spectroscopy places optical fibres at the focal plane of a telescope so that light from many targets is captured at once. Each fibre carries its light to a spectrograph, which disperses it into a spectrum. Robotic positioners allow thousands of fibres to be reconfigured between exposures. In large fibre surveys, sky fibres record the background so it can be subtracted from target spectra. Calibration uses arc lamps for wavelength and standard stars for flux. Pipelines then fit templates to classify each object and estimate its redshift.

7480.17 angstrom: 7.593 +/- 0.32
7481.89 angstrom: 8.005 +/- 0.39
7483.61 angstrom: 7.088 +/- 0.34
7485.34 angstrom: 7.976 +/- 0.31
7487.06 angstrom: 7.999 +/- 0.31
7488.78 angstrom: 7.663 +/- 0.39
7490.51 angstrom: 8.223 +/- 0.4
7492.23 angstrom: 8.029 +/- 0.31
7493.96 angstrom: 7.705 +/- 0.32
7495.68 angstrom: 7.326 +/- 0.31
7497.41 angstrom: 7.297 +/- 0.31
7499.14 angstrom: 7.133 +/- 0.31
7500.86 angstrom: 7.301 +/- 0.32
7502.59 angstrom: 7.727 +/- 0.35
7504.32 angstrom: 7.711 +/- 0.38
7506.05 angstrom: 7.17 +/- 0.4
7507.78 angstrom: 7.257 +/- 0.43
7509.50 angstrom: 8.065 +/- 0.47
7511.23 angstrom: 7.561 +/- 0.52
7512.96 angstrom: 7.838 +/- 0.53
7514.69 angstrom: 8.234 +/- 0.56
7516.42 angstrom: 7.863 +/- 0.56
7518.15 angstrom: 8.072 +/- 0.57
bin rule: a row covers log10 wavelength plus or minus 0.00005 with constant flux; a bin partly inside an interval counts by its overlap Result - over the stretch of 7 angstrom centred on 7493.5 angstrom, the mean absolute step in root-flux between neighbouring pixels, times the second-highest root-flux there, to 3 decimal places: 0.152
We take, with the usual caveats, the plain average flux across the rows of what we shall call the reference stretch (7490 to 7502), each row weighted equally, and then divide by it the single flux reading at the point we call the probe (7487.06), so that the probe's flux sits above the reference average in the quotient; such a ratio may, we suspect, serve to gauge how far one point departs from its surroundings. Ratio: 1.06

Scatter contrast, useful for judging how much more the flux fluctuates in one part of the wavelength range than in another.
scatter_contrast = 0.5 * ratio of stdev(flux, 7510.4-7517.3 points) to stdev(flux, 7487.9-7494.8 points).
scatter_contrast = 0.52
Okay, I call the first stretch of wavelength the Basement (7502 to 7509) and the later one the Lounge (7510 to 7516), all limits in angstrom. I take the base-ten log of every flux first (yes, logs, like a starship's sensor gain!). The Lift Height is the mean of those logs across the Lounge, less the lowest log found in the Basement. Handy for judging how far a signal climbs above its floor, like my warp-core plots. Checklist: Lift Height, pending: 0.041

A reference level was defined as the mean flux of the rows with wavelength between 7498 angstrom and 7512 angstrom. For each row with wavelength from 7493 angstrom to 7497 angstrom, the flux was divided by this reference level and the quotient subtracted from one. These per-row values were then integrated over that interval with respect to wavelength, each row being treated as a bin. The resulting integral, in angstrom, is -0.01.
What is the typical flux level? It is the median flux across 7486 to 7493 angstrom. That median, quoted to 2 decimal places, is 8.01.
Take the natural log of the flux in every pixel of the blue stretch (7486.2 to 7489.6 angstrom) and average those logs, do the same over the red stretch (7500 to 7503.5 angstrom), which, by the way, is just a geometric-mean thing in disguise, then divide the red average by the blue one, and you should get 0.98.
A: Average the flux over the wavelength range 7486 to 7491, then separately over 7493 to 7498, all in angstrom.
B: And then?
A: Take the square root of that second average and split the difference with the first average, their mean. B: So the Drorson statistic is 5.34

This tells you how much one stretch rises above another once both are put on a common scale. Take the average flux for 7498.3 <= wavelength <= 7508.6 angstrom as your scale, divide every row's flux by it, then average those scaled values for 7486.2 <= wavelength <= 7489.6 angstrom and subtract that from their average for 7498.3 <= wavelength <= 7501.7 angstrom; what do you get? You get -0.08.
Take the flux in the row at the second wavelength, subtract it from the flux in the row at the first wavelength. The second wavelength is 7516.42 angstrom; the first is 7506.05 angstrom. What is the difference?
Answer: -0.69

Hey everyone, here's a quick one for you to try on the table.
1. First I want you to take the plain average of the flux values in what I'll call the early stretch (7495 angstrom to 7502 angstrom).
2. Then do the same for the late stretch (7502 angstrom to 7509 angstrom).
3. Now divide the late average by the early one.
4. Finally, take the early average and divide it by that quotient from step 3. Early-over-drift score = 7.1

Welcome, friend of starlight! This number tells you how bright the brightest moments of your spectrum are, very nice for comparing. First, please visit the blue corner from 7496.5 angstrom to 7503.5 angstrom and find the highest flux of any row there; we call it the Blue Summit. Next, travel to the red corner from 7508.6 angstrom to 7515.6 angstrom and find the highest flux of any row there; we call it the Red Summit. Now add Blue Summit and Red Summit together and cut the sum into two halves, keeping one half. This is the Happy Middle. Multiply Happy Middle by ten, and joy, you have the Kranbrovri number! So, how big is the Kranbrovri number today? 79.8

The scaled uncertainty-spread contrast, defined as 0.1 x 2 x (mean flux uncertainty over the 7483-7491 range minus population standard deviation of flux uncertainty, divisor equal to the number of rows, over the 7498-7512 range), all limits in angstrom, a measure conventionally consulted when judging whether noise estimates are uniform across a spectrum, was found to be 0.056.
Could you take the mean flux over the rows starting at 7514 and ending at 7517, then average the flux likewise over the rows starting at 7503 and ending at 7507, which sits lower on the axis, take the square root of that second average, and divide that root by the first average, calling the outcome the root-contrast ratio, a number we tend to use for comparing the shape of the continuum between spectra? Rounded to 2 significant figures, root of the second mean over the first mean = 0.34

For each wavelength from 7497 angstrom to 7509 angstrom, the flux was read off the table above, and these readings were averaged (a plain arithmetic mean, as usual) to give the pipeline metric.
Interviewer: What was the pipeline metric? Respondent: 7.4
